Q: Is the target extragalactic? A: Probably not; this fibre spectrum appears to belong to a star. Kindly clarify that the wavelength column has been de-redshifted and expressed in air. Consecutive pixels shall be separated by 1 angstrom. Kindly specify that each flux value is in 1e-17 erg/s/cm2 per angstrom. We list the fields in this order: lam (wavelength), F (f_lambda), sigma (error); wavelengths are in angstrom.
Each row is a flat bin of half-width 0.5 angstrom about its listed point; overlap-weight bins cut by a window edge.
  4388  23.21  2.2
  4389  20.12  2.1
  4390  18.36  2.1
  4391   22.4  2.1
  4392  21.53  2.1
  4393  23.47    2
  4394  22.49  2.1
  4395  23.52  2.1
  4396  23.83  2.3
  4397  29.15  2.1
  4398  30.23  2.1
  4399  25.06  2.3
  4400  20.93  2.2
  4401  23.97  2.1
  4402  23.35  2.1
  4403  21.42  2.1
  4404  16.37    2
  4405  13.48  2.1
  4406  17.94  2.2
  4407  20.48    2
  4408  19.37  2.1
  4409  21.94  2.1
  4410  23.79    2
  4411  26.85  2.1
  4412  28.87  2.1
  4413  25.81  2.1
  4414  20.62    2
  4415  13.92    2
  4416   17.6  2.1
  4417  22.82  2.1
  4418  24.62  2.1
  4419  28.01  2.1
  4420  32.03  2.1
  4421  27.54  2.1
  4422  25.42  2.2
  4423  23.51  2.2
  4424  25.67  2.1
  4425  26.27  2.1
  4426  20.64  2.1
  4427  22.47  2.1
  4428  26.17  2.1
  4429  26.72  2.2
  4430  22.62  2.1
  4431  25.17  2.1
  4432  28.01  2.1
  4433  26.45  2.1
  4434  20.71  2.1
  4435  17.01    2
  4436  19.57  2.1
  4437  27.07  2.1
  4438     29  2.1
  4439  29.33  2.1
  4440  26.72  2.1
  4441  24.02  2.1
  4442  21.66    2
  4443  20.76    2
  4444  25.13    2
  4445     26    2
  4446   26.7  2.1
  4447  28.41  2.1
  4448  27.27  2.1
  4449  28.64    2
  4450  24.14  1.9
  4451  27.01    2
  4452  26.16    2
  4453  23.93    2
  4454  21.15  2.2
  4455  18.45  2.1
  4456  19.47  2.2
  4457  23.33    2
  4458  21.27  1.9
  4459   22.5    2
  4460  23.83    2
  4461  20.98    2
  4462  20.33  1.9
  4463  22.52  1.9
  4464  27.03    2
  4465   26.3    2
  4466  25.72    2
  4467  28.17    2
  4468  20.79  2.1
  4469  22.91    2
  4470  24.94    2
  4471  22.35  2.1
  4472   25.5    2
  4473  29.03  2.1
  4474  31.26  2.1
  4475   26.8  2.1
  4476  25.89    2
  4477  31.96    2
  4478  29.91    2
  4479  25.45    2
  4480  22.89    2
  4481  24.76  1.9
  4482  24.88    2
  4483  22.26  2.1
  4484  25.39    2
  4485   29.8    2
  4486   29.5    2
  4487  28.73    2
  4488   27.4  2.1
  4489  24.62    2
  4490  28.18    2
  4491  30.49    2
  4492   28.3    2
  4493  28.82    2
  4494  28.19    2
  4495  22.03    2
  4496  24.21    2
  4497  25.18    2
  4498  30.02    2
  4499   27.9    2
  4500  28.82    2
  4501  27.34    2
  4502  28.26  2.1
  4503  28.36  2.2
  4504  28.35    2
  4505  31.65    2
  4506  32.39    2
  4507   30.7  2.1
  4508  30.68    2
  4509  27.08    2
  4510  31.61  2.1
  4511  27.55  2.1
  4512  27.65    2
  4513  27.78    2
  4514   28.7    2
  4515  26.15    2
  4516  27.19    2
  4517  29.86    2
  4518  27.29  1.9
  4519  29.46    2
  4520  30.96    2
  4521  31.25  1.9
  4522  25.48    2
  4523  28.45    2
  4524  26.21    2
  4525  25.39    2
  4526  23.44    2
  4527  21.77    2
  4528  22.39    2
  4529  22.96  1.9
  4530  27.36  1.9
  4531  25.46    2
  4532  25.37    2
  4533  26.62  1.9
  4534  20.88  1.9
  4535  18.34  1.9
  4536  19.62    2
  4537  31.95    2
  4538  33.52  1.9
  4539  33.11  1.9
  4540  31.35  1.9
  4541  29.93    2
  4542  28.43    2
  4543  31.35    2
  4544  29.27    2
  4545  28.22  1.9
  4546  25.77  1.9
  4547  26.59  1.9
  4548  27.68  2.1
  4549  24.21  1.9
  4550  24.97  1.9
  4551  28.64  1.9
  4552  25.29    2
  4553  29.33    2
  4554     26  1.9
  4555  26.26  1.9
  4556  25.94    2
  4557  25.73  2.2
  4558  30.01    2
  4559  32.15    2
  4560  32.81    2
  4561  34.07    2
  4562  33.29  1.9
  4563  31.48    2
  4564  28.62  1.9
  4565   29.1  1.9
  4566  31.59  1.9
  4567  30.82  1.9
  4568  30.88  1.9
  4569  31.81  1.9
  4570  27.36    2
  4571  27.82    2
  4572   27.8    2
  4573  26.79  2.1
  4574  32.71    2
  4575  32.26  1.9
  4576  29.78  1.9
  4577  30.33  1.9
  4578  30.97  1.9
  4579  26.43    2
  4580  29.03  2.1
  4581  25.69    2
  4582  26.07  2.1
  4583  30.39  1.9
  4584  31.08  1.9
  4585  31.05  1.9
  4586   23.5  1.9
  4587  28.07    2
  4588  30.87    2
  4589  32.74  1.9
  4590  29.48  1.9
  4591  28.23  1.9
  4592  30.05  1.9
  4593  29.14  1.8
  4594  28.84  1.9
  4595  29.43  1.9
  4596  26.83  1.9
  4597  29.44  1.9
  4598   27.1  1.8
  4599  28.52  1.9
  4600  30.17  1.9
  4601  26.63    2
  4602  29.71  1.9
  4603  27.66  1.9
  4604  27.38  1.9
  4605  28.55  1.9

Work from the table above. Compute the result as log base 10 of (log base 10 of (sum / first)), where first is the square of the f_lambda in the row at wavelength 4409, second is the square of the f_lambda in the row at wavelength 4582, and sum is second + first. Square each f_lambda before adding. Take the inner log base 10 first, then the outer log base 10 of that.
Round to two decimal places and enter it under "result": -0.42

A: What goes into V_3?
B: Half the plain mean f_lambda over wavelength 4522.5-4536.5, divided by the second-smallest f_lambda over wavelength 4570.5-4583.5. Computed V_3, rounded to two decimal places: 0.46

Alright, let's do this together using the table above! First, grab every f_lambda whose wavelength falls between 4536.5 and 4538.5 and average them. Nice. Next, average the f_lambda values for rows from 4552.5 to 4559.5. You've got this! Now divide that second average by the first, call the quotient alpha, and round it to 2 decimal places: 0.85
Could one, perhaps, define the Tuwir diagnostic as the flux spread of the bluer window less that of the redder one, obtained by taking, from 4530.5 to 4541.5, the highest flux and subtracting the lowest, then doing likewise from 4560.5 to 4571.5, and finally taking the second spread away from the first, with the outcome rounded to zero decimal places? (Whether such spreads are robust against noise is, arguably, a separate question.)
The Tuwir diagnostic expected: 8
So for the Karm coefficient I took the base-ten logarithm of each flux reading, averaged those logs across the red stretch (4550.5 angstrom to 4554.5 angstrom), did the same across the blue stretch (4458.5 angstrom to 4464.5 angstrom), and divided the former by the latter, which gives 1.06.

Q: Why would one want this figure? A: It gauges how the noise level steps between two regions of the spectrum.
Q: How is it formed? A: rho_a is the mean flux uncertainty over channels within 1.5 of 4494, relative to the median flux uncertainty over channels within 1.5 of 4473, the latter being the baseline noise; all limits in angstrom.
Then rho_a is 0.95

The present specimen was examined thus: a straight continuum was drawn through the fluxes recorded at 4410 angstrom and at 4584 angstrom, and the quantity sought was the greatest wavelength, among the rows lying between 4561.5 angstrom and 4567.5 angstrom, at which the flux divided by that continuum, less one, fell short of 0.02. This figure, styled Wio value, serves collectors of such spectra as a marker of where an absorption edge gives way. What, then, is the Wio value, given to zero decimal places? 4567 angstrom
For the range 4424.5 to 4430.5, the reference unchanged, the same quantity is 4430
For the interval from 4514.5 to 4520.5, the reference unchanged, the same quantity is 4518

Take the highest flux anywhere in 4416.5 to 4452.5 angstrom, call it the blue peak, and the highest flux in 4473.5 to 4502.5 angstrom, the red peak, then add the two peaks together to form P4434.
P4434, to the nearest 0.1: 64.0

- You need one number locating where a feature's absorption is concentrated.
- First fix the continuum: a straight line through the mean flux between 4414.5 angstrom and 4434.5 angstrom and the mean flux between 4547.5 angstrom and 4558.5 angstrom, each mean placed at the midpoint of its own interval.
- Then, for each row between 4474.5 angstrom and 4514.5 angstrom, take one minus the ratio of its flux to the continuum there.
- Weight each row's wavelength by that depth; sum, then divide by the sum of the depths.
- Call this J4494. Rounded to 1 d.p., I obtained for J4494 4498.2 angstrom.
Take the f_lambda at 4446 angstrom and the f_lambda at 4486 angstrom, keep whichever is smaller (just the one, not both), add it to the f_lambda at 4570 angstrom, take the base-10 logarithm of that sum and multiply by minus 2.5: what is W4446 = -4.33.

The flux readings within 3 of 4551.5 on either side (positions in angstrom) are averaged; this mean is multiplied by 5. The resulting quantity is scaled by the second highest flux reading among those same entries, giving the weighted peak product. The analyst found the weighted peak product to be 3781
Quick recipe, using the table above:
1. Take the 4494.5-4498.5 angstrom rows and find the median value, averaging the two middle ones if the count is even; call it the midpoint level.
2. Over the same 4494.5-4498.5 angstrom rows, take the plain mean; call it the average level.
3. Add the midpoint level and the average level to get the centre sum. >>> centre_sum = 50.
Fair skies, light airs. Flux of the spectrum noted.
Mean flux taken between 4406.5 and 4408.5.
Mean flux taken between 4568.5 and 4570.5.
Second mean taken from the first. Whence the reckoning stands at -10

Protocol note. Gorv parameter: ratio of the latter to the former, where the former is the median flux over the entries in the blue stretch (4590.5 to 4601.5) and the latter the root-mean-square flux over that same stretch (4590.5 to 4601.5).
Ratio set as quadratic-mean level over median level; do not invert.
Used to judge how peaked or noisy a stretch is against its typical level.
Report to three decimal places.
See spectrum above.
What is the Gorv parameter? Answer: 0.992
